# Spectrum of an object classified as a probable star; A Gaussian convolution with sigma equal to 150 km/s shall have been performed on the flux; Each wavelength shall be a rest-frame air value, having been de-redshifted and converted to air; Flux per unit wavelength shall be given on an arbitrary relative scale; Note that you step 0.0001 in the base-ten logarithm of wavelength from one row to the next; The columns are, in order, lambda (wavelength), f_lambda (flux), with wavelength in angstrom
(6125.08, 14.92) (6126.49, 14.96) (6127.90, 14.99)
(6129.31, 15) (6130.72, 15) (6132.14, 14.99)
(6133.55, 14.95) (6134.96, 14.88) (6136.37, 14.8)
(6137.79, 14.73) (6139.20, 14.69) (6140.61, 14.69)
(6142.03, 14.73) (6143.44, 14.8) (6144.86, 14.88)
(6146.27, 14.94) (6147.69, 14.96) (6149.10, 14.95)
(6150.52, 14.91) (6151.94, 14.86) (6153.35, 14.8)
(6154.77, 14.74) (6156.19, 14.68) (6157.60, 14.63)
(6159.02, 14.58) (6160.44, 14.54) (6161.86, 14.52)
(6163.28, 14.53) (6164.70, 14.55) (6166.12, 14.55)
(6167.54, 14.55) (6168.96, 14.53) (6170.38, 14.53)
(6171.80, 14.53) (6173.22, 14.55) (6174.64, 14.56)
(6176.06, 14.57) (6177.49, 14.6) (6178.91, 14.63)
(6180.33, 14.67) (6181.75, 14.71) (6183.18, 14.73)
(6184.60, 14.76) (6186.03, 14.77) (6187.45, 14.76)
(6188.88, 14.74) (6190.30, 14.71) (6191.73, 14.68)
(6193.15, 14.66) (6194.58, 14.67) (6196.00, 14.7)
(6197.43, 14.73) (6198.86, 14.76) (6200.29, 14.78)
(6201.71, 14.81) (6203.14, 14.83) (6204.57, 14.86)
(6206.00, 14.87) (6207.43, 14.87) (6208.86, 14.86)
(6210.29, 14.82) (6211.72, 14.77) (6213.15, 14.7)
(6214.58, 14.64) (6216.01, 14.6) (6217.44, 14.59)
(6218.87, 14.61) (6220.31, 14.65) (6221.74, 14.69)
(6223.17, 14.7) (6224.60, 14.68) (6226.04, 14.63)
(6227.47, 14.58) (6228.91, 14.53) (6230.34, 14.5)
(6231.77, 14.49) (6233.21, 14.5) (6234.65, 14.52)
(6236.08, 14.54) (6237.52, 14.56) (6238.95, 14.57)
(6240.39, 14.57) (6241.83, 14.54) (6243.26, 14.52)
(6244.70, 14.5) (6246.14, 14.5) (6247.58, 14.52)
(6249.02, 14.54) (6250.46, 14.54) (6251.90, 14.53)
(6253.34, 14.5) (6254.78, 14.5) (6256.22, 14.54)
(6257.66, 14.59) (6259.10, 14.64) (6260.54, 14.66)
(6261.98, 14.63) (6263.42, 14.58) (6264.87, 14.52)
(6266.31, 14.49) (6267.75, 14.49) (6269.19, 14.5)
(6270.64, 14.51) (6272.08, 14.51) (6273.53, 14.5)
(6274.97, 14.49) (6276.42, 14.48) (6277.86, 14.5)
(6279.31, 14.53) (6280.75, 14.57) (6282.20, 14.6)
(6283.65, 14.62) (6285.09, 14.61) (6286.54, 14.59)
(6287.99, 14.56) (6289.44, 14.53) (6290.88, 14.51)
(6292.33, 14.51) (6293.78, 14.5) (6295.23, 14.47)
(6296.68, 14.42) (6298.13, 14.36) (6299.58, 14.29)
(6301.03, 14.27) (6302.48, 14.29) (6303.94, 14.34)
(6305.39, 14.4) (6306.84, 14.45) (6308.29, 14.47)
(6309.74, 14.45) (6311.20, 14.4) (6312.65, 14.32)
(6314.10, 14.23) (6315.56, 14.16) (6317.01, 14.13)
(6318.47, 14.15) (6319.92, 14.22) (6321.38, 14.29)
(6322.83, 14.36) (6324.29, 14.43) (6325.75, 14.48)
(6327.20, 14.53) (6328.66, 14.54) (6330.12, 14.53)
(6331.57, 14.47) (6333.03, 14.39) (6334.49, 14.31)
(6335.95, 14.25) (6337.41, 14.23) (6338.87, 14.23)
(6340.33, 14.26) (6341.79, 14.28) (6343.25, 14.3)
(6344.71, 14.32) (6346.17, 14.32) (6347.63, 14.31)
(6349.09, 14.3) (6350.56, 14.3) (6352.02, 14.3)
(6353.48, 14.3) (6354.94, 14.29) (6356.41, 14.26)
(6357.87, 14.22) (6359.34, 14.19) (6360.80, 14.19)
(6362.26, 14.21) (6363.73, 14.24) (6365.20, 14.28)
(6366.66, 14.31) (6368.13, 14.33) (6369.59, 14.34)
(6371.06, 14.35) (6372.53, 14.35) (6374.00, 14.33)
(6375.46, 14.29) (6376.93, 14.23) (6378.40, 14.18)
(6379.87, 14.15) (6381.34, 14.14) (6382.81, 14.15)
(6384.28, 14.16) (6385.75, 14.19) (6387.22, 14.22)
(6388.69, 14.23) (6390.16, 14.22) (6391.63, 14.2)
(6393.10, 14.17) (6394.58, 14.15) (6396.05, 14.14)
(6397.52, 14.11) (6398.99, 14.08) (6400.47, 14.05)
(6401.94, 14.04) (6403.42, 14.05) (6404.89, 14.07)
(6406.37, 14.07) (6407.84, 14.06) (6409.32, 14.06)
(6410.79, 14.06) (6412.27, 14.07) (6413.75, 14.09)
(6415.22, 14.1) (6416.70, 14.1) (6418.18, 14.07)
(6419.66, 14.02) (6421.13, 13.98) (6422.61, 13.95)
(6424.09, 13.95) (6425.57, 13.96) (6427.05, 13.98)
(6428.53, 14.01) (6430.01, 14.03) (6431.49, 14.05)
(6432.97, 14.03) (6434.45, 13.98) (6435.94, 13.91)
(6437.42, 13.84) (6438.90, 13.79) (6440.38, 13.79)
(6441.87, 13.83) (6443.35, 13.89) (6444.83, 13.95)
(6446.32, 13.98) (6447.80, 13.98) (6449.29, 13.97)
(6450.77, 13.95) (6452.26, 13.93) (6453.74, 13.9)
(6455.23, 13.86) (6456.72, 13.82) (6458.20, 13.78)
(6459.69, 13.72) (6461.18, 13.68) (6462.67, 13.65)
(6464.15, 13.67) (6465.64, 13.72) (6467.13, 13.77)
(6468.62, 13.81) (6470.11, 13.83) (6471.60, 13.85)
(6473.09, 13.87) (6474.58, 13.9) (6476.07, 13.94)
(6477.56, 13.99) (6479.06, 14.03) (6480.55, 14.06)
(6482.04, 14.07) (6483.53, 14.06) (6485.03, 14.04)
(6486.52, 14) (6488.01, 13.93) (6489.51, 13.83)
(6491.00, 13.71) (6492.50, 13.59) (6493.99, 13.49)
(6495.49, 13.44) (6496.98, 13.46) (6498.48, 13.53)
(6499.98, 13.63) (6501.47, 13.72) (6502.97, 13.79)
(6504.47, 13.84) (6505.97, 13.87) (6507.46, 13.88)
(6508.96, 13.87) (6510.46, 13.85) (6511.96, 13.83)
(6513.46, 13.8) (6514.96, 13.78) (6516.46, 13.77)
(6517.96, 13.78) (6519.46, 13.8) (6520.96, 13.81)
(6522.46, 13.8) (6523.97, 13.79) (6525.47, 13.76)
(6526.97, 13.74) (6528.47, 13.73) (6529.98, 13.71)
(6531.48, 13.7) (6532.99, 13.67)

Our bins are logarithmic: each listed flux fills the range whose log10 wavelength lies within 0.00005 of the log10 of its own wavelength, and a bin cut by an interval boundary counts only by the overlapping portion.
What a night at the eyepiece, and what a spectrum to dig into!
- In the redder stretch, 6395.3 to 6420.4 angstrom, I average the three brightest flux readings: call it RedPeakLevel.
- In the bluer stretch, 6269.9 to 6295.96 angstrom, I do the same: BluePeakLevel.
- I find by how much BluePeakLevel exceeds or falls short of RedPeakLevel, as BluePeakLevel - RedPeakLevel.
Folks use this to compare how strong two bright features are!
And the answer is 0.49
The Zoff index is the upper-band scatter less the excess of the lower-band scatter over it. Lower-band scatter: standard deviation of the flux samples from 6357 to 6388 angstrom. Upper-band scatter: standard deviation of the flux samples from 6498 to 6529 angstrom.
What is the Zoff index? 0.09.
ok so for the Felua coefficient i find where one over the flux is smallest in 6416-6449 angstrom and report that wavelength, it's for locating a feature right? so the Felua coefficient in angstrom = 6416.70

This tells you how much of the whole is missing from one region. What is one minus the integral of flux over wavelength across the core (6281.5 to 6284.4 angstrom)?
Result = -41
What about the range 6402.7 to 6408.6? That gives -82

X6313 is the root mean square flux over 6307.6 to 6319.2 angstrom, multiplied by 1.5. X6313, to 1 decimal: 21.4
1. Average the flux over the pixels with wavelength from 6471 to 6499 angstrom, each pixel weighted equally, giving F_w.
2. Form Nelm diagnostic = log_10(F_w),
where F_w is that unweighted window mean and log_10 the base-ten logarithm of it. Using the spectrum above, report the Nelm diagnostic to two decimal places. 1.14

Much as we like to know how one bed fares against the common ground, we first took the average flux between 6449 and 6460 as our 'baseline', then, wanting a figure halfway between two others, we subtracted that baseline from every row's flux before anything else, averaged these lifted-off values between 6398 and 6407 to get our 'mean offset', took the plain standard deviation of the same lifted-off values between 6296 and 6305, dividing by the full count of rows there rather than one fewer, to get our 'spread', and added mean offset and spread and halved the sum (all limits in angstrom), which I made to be 0.12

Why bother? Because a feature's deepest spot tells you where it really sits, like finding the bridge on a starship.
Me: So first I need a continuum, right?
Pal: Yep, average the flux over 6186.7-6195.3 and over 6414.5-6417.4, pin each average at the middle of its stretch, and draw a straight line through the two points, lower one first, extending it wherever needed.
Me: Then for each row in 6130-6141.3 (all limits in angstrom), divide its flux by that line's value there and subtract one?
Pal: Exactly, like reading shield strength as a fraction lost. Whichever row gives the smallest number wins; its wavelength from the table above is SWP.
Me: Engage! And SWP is 6139.20 angstrom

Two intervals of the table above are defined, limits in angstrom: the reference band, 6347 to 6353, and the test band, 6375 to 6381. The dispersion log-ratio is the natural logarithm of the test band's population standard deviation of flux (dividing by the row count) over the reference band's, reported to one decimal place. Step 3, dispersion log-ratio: 2.5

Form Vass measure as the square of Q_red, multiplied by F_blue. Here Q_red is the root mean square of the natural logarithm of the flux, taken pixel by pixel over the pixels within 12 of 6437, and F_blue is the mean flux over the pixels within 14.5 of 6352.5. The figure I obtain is 99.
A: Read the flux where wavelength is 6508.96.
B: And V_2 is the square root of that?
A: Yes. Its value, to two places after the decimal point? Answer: 3.72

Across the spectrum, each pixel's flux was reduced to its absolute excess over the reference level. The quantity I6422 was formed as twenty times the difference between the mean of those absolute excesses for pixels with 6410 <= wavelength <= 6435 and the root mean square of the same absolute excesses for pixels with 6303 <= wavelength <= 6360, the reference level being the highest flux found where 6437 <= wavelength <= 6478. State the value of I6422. -6.0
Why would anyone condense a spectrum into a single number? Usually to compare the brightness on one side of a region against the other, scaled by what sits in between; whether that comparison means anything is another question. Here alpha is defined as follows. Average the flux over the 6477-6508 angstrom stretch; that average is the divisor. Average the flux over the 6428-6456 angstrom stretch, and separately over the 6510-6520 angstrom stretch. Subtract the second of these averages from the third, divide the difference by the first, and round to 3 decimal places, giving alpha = -0.009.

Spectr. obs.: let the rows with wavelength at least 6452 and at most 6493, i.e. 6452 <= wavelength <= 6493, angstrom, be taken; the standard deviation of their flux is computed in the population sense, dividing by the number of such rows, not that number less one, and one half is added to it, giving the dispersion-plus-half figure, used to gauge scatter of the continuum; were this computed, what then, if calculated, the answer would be 0.635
